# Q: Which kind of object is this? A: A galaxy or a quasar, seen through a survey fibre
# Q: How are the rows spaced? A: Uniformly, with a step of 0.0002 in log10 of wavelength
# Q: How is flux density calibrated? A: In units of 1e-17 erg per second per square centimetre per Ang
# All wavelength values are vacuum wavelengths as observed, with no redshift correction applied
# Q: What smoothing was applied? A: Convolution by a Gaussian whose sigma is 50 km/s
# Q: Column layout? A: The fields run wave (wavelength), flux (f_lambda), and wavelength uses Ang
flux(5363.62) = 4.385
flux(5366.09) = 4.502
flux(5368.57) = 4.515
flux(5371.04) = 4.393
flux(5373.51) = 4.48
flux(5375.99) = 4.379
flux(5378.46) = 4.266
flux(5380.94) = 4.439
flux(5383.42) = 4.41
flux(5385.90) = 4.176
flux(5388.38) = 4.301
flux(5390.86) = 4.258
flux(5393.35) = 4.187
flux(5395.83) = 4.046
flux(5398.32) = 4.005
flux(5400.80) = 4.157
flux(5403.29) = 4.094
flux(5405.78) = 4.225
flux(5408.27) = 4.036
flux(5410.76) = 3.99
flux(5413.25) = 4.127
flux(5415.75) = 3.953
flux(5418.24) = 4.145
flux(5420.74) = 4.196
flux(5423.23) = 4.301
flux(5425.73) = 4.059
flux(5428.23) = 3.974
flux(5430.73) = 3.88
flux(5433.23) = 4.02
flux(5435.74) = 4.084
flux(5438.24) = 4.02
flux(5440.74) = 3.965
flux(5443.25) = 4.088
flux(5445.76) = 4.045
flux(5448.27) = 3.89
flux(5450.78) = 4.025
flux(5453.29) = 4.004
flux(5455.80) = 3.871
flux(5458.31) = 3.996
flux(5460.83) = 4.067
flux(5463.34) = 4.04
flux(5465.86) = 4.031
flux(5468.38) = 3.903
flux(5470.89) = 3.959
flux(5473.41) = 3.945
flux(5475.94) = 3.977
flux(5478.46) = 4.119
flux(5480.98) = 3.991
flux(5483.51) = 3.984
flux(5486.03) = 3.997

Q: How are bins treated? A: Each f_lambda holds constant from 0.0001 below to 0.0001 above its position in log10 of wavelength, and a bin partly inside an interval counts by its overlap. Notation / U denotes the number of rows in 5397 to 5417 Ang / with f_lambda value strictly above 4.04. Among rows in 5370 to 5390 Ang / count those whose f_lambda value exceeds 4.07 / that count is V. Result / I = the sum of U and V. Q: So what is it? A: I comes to 12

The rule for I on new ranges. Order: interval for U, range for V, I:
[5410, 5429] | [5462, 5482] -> 6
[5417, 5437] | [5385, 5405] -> 11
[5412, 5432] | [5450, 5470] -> 5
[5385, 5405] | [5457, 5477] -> 7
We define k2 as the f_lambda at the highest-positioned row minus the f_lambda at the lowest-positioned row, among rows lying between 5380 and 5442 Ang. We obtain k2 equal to -0.5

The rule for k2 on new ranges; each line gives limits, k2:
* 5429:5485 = 0.1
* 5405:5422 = 0.0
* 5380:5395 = -0.3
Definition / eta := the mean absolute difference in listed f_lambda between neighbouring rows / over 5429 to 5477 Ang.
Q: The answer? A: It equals 0.08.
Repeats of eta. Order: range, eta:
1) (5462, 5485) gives 0.06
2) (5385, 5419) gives 0.12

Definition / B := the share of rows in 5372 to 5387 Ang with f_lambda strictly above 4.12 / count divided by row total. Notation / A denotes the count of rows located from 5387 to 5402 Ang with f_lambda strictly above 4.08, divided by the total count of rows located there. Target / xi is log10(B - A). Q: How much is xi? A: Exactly -0.5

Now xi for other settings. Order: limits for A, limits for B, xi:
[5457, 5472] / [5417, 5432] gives -0.3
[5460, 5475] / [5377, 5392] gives 0.0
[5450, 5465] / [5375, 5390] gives 0.0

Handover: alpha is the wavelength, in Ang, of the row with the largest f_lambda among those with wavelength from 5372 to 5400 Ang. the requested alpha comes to 5373.51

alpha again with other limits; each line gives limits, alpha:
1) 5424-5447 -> 5443.25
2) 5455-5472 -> 5460.83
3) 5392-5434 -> 5423.23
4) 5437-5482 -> 5478.46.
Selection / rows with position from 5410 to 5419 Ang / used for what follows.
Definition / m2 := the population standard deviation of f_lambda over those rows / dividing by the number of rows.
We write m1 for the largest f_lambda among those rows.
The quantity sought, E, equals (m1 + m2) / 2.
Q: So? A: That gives 2.11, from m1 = 4.145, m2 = 0.084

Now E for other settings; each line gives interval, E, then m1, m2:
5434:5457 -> 2.08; 4.088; 0.073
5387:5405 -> 2.20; 4.301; 0.101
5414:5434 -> 2.22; 4.301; 0.131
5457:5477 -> 2.06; 4.067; 0.051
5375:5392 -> 2.26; 4.439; 0.087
